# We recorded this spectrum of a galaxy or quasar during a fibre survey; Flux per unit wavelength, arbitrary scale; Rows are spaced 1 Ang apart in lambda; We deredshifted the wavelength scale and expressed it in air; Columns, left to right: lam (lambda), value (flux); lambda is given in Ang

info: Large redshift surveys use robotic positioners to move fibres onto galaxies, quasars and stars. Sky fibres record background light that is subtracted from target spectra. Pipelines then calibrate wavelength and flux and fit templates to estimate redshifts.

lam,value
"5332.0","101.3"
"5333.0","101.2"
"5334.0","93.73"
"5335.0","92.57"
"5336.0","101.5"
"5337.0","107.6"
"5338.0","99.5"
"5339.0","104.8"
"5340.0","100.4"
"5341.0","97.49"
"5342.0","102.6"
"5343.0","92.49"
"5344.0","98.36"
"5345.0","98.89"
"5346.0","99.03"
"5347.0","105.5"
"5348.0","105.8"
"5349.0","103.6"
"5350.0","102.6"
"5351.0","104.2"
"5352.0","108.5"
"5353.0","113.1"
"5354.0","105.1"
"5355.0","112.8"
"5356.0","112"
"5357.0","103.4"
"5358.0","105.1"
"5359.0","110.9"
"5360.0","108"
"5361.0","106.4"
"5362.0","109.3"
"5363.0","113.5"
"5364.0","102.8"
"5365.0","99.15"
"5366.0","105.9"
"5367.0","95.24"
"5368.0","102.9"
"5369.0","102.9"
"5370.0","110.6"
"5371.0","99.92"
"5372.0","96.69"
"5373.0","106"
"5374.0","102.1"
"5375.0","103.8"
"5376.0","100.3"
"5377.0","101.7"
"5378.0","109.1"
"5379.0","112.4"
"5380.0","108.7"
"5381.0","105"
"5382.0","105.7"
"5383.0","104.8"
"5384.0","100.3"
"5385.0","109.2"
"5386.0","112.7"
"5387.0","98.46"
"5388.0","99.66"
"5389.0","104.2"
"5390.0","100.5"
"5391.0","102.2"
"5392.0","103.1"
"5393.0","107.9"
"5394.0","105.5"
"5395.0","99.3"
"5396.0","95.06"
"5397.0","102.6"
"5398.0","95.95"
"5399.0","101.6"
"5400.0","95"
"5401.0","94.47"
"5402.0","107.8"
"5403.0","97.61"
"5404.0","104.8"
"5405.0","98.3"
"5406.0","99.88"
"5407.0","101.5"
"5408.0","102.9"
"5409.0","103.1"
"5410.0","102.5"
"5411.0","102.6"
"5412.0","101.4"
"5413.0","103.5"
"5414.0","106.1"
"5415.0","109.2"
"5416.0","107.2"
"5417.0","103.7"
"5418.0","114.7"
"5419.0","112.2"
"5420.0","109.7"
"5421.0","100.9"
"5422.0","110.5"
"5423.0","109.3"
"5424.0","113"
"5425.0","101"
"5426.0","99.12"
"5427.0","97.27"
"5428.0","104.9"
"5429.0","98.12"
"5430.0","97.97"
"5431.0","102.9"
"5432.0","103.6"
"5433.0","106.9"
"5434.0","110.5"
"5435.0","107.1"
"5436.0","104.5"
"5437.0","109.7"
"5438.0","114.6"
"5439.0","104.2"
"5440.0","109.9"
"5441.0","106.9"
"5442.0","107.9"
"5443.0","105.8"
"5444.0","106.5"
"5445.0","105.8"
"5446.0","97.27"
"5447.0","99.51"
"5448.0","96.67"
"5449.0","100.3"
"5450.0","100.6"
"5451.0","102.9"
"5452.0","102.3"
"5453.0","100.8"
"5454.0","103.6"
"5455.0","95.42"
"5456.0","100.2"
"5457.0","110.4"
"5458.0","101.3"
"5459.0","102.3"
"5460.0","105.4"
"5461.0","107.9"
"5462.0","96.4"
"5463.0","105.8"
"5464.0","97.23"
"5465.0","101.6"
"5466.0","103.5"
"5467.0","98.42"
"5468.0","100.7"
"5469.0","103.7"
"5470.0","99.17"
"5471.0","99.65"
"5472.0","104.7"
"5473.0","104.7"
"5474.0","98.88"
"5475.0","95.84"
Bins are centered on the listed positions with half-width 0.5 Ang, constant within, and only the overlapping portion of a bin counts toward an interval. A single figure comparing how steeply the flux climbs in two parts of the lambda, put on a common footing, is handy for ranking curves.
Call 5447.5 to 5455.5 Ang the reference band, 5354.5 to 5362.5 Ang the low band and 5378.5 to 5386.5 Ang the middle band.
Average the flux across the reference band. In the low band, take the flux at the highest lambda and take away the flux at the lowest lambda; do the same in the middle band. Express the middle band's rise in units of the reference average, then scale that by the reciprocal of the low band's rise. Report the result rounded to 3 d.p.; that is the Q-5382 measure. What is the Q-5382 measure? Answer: -0.001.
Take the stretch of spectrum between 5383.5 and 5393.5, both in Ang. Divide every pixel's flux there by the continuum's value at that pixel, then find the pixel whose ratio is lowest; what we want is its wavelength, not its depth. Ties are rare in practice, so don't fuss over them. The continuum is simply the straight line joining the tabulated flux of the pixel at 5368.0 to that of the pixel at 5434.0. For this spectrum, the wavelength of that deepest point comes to 5387.0 Ang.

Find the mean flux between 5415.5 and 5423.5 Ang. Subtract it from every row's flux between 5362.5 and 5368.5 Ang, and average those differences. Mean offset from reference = -5.3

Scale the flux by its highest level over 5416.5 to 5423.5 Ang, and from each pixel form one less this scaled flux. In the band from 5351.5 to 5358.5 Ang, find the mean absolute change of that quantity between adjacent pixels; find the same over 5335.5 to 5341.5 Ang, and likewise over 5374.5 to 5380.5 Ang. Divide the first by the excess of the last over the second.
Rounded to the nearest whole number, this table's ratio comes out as -3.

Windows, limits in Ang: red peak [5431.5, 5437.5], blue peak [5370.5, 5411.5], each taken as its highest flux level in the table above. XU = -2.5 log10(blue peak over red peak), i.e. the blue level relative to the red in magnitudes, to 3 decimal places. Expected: -0.021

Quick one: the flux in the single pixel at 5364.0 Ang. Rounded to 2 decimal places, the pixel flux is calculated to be 102.80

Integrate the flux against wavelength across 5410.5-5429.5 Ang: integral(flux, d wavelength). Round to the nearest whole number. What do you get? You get 2004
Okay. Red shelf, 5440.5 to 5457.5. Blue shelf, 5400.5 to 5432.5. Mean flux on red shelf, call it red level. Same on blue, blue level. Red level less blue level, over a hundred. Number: -0.01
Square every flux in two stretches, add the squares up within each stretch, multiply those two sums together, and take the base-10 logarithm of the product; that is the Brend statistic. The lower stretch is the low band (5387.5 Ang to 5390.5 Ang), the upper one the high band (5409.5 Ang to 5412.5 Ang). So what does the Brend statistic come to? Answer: 8.99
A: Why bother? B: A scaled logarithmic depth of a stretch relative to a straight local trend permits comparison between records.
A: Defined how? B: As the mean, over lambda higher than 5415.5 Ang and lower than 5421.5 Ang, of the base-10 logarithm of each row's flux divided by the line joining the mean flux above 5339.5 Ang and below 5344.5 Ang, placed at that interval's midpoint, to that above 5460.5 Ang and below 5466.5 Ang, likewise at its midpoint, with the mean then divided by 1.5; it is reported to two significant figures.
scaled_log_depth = 0.020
